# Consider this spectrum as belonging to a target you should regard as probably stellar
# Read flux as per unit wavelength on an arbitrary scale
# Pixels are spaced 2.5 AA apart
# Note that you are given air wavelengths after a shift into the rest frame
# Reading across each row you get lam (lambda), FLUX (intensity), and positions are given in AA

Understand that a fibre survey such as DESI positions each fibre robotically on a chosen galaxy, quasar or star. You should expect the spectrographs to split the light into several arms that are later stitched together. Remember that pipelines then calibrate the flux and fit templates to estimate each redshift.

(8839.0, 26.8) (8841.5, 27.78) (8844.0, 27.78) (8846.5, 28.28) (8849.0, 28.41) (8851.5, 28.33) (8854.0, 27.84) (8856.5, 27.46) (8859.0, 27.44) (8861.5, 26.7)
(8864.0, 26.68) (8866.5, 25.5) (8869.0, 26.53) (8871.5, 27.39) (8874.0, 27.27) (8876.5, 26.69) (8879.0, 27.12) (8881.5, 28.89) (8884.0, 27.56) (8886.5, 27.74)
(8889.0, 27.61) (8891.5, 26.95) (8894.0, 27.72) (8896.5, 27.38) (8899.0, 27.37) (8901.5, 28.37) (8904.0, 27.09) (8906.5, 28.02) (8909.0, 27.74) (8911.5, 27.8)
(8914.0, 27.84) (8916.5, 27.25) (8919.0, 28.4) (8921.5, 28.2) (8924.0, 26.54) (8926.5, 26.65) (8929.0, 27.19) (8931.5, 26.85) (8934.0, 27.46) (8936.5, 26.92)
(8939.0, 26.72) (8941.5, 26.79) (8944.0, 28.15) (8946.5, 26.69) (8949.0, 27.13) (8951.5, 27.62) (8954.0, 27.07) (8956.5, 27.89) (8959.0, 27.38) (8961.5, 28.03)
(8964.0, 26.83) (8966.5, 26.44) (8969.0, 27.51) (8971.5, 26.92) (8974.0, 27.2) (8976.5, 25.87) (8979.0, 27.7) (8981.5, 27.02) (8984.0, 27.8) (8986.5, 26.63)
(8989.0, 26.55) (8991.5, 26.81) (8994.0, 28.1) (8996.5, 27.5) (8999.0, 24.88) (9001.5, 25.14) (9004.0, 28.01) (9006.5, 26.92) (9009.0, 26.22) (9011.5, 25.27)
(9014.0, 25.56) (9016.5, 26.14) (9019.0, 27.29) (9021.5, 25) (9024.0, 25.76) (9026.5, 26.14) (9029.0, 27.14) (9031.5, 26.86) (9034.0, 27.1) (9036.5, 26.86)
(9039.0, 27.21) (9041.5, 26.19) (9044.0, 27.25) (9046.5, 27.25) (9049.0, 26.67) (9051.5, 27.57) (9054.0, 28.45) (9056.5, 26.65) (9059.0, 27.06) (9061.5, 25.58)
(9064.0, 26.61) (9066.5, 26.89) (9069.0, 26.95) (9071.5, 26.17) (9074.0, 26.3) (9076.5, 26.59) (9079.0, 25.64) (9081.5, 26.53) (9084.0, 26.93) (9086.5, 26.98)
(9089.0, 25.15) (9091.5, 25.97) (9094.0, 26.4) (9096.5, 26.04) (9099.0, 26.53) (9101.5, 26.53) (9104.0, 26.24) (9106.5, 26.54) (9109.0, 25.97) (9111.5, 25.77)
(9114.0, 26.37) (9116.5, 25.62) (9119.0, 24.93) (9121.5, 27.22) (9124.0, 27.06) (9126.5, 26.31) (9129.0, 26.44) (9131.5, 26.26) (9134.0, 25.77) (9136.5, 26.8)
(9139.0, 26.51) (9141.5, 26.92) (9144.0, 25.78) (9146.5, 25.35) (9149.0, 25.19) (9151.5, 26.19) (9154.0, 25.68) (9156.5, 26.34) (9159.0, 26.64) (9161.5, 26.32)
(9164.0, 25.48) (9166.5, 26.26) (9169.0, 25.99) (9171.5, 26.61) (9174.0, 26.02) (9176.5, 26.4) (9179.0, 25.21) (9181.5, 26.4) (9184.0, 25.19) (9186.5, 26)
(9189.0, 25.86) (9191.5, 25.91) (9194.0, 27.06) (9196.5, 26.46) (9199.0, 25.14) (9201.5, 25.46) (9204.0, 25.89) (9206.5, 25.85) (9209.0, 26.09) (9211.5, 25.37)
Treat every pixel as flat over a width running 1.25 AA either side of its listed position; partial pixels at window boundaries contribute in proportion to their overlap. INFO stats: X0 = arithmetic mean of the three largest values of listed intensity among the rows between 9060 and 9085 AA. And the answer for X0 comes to 26.9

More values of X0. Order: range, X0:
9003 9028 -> 27.4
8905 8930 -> 28.2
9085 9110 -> 26.7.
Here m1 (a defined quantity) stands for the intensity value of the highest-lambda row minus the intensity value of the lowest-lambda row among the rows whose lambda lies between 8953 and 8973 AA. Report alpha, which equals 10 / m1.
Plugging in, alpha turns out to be -67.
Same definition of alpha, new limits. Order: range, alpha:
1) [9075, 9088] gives 26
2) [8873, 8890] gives 29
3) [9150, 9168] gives 143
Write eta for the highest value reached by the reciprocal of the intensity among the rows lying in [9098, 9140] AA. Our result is 0.0401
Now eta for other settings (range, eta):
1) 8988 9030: 0.0402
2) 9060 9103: 0.0398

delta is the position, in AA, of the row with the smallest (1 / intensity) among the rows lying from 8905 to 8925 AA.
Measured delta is 8919.0 AA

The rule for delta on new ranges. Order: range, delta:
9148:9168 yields 9159.0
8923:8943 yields 8934.0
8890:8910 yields 8901.5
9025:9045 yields 9044.0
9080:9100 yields 9086.5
